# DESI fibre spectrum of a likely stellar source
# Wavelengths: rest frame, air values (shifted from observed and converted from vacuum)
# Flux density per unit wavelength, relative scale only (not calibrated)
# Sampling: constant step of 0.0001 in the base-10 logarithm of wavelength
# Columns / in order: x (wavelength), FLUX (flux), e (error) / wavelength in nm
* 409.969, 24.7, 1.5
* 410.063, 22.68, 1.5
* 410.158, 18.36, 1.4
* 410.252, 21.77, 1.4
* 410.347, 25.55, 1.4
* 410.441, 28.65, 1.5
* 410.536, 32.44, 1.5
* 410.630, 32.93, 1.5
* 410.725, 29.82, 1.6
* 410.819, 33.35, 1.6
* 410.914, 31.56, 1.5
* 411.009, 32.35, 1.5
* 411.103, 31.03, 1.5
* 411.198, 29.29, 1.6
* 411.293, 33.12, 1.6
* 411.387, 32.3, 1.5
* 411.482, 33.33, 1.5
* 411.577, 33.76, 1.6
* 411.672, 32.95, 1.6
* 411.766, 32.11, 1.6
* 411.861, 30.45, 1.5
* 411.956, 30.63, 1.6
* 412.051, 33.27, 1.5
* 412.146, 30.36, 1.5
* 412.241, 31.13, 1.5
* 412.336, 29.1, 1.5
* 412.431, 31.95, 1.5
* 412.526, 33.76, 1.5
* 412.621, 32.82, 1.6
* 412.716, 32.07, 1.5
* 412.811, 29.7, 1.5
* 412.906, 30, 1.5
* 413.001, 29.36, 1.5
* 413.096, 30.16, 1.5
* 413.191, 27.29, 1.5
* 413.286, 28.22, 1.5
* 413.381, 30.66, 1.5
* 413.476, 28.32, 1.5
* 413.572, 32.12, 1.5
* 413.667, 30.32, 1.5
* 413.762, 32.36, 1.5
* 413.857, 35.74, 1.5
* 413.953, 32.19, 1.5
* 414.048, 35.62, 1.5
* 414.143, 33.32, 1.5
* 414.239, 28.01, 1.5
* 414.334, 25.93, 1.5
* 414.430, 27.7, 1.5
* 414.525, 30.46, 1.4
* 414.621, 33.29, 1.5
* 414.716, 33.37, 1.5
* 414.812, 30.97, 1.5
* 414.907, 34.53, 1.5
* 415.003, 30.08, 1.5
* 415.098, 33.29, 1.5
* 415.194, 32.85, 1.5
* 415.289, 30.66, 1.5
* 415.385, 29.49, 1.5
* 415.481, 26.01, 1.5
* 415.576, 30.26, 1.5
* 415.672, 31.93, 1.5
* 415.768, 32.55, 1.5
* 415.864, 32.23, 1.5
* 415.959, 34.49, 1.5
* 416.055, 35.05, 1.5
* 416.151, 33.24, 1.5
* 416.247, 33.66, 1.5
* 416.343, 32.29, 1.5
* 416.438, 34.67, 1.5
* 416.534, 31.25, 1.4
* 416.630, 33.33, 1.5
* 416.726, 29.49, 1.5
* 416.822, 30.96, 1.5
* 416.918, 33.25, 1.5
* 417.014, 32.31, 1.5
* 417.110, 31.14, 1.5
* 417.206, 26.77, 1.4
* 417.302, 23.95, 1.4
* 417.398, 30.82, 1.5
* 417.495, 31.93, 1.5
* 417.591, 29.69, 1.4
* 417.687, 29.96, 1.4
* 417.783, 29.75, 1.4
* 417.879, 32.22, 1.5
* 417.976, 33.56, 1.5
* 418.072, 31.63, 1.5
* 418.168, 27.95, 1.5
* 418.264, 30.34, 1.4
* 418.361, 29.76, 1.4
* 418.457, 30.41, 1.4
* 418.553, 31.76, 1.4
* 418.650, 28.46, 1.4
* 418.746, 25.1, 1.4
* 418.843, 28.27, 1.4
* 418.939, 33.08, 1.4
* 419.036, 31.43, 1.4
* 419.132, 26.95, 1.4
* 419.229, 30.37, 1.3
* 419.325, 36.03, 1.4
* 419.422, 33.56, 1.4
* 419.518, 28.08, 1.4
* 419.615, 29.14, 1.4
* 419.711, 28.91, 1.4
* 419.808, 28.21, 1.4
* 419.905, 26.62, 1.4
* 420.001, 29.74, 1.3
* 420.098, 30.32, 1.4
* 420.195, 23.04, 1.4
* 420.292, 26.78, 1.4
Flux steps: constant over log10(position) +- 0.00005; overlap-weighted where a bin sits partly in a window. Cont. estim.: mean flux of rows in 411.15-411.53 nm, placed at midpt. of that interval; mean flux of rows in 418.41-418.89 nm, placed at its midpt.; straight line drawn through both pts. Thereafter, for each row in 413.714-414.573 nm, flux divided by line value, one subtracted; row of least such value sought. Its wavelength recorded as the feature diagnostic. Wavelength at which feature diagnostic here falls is 414.334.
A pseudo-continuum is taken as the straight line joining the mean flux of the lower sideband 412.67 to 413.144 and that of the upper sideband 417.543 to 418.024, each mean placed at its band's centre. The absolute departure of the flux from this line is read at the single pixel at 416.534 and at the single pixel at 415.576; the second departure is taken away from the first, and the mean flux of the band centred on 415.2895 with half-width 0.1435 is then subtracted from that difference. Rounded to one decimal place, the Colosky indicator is -31.0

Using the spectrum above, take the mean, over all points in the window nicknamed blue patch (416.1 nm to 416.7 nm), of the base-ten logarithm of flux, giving 1.52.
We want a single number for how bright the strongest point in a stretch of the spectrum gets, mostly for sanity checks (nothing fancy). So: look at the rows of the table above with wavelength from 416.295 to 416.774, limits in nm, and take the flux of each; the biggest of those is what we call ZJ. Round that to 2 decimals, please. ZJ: 34.67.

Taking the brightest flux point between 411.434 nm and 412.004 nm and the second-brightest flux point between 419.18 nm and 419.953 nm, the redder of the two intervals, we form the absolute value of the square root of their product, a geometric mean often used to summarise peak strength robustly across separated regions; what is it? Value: 33.7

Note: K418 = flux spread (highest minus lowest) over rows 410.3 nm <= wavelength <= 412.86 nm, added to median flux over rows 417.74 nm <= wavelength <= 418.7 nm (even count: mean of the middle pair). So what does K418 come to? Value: 38.6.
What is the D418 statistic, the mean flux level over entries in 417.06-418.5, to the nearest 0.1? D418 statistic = 30.0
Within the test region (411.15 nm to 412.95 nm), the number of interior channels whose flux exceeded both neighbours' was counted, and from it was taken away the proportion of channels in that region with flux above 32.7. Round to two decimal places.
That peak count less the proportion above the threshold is 4.63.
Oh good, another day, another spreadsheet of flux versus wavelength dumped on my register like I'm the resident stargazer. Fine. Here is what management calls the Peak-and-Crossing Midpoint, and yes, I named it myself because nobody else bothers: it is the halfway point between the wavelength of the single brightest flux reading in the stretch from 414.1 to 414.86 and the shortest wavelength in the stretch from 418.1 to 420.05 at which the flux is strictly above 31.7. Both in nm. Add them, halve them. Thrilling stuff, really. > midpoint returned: 416.63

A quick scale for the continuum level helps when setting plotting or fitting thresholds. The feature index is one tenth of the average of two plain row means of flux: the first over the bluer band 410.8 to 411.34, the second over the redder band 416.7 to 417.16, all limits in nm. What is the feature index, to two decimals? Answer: 3.16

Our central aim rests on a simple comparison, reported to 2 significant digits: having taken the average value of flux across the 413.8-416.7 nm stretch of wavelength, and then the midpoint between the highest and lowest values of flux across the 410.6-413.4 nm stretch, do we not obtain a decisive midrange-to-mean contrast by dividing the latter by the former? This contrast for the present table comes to 0.96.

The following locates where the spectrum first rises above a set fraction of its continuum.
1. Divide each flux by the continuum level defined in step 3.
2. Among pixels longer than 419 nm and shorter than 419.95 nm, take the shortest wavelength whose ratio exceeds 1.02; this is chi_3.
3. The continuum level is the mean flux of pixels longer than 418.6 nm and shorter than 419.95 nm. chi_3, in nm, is 419.036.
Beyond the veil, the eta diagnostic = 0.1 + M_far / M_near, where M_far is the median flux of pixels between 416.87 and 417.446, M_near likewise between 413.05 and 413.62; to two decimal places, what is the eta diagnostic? 1.16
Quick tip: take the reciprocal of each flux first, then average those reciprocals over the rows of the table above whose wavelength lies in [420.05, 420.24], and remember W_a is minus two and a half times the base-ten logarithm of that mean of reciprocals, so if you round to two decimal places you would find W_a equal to 3.55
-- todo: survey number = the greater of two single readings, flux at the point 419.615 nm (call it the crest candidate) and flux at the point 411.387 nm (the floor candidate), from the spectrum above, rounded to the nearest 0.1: 32.3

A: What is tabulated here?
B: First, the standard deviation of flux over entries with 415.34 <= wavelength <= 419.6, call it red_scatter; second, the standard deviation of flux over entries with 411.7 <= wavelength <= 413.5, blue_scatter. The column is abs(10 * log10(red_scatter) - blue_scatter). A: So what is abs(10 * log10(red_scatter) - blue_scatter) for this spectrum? 2.5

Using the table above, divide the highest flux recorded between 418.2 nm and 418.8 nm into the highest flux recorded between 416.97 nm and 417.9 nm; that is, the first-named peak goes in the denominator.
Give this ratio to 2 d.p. 1.02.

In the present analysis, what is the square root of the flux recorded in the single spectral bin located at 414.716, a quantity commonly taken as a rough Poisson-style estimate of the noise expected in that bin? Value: 5.78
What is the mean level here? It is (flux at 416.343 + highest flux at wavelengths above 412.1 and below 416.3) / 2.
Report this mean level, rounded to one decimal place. 34.0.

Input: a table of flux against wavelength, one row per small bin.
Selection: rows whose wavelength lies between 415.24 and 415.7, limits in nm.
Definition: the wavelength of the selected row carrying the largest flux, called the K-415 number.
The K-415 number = 415.672 nm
